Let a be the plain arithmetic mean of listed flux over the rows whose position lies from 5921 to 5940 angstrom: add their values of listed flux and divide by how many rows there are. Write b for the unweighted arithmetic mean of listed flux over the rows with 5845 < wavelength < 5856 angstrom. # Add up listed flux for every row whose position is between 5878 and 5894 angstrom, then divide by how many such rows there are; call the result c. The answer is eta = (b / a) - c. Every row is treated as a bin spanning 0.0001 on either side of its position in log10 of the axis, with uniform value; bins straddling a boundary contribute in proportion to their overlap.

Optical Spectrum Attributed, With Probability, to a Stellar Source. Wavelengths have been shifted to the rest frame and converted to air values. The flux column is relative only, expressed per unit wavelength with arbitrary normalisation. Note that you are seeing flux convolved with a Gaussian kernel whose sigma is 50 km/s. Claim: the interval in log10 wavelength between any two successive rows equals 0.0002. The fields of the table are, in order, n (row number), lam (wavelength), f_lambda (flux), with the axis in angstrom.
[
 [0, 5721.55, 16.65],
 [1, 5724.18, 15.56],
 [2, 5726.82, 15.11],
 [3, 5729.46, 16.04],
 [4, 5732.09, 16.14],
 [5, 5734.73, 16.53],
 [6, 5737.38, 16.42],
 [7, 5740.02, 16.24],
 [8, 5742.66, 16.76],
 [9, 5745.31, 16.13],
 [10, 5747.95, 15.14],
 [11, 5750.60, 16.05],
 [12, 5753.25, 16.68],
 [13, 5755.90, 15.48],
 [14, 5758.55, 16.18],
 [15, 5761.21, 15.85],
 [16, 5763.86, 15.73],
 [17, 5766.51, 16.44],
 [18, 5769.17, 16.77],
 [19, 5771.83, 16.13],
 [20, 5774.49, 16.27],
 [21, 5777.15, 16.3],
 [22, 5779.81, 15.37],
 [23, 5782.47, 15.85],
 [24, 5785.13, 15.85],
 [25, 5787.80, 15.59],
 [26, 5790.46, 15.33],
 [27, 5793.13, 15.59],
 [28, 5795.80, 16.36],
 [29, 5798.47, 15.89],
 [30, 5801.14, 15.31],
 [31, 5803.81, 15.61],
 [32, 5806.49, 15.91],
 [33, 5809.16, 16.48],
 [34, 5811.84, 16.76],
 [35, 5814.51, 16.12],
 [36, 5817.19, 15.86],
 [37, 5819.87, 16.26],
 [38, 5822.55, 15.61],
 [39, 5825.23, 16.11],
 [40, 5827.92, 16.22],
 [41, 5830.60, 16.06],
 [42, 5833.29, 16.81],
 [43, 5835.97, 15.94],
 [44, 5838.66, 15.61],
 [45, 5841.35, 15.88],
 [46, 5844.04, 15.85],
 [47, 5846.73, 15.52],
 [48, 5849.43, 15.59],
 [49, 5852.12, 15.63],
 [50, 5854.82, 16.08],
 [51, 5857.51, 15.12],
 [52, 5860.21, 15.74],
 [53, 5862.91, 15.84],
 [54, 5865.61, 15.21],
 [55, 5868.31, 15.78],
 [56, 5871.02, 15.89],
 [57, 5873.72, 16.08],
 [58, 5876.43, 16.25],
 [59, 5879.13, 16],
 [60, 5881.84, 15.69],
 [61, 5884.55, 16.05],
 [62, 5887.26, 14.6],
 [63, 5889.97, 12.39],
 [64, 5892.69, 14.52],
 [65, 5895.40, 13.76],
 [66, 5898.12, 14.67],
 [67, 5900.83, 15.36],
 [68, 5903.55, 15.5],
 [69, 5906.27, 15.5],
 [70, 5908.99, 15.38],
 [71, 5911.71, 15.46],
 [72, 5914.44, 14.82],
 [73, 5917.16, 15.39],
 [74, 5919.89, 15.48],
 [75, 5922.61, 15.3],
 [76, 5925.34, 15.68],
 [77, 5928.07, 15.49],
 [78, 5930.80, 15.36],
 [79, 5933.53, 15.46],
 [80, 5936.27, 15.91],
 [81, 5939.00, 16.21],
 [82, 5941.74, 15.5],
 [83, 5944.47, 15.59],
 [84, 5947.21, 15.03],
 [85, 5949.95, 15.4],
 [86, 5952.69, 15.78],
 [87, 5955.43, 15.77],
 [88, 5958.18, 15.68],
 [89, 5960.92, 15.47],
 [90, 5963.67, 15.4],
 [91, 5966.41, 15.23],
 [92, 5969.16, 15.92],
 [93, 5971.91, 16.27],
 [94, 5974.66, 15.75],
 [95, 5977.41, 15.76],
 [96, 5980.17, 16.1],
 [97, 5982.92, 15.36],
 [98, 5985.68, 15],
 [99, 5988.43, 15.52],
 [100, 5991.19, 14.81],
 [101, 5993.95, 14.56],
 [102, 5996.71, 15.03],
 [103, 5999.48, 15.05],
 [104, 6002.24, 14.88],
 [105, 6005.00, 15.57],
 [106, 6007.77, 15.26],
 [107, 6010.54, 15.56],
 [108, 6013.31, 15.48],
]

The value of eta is -13.9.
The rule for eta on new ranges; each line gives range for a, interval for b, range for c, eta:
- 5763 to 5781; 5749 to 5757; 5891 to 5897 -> -13.1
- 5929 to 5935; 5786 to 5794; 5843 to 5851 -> -14.6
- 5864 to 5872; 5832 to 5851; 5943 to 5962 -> -14.5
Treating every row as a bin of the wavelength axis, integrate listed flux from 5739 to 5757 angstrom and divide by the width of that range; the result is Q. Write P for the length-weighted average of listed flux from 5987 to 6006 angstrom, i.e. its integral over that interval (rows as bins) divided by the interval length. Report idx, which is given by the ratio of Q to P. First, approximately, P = 15.1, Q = 16.1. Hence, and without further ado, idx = 1.07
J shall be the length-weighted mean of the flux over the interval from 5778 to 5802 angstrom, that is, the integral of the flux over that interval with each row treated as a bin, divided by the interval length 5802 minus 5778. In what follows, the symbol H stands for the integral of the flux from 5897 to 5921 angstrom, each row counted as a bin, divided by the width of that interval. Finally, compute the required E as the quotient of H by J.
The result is 0.97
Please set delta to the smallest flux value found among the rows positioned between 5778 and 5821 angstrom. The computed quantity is 15.31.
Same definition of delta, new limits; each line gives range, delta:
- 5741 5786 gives 15.14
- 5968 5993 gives 14.81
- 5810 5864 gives 15.12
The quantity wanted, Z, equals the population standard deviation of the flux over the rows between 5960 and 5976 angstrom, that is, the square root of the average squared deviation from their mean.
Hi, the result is 0.35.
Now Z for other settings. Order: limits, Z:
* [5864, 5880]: 0.33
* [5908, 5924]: 0.22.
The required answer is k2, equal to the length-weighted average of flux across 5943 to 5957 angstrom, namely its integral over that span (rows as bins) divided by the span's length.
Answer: 15.5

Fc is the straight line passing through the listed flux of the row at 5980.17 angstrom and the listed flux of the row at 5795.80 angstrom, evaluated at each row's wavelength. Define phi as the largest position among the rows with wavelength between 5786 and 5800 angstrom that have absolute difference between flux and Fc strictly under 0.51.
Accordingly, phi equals 5798.47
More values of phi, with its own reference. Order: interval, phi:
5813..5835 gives 5833.29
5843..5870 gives 5868.31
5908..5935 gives 5925.34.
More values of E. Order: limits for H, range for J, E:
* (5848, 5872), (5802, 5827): 0.97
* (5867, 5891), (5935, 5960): 0.99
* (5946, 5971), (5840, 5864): 0.99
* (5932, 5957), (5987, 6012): 1.03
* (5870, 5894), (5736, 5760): 0.95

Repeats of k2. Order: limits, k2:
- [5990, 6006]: 15.0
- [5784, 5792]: 15.6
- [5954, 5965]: 15.6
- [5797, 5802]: 15.6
